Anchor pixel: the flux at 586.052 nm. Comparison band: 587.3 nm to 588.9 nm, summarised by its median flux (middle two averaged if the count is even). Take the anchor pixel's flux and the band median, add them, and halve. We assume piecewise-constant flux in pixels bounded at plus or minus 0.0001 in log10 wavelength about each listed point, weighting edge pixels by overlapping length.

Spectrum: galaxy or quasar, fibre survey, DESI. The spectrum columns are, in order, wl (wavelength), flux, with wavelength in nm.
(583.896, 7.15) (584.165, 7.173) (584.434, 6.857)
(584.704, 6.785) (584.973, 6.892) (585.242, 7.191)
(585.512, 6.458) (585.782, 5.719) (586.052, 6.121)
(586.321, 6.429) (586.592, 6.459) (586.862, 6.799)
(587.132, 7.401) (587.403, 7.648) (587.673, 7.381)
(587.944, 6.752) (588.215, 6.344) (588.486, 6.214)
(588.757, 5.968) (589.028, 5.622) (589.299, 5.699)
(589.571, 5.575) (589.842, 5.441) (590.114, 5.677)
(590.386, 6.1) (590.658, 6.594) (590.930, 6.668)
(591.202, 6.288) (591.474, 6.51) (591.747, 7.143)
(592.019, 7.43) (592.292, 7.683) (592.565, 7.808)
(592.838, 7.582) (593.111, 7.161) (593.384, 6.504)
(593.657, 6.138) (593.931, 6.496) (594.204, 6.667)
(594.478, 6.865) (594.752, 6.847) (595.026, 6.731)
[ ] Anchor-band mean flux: 6.33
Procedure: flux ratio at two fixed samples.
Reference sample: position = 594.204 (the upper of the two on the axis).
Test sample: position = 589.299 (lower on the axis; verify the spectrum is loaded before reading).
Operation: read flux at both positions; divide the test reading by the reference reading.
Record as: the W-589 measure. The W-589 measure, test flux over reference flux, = 0.85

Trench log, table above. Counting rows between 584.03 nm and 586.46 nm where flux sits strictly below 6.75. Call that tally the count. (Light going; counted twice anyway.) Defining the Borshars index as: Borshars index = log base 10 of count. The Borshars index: 0.60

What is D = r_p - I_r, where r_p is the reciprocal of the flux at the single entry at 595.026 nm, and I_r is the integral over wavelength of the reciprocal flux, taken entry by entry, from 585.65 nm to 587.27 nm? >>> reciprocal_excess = -0.103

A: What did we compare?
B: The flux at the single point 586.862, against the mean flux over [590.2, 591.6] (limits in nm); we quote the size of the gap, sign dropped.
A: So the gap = 0.4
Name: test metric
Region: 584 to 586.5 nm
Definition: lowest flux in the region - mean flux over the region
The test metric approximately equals -0.91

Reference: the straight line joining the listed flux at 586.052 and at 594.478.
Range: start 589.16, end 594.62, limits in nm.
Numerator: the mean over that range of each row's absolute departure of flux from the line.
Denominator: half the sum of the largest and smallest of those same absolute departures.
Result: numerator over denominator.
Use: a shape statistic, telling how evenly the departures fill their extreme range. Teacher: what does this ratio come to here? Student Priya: 0.94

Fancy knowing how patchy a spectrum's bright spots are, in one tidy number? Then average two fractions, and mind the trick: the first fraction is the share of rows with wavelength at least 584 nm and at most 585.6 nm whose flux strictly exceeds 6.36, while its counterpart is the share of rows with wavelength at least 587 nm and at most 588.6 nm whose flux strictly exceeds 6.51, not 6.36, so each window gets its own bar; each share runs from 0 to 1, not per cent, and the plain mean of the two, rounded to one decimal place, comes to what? 0.8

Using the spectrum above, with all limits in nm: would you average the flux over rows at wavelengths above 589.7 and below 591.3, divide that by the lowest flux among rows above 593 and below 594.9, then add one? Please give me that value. 2.00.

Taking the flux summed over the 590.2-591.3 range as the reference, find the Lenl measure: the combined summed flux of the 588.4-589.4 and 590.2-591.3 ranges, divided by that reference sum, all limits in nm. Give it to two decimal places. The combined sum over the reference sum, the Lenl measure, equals 1.92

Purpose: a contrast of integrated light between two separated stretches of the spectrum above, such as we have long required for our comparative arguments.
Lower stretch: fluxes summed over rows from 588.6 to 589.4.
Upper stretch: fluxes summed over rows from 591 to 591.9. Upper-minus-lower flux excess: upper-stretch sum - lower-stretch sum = 3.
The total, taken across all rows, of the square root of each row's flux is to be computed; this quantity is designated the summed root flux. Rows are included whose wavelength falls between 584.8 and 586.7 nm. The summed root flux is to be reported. 17.8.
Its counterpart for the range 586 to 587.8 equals 18.4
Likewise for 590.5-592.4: 18.4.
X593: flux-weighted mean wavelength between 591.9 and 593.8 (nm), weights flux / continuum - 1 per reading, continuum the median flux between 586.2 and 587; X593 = 592.47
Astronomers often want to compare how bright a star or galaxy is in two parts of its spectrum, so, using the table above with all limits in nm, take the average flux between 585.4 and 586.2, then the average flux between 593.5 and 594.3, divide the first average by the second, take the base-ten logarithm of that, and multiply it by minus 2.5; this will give 0.06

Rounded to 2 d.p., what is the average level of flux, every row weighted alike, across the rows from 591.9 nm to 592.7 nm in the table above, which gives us 7.64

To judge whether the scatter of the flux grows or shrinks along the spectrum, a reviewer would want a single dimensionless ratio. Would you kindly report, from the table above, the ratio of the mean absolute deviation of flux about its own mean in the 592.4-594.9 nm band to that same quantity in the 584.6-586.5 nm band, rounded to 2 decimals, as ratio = 1.09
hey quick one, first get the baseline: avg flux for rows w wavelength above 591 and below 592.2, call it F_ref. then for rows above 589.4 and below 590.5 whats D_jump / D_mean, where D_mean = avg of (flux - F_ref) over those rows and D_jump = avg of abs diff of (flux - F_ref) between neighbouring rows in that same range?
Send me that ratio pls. -0.2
